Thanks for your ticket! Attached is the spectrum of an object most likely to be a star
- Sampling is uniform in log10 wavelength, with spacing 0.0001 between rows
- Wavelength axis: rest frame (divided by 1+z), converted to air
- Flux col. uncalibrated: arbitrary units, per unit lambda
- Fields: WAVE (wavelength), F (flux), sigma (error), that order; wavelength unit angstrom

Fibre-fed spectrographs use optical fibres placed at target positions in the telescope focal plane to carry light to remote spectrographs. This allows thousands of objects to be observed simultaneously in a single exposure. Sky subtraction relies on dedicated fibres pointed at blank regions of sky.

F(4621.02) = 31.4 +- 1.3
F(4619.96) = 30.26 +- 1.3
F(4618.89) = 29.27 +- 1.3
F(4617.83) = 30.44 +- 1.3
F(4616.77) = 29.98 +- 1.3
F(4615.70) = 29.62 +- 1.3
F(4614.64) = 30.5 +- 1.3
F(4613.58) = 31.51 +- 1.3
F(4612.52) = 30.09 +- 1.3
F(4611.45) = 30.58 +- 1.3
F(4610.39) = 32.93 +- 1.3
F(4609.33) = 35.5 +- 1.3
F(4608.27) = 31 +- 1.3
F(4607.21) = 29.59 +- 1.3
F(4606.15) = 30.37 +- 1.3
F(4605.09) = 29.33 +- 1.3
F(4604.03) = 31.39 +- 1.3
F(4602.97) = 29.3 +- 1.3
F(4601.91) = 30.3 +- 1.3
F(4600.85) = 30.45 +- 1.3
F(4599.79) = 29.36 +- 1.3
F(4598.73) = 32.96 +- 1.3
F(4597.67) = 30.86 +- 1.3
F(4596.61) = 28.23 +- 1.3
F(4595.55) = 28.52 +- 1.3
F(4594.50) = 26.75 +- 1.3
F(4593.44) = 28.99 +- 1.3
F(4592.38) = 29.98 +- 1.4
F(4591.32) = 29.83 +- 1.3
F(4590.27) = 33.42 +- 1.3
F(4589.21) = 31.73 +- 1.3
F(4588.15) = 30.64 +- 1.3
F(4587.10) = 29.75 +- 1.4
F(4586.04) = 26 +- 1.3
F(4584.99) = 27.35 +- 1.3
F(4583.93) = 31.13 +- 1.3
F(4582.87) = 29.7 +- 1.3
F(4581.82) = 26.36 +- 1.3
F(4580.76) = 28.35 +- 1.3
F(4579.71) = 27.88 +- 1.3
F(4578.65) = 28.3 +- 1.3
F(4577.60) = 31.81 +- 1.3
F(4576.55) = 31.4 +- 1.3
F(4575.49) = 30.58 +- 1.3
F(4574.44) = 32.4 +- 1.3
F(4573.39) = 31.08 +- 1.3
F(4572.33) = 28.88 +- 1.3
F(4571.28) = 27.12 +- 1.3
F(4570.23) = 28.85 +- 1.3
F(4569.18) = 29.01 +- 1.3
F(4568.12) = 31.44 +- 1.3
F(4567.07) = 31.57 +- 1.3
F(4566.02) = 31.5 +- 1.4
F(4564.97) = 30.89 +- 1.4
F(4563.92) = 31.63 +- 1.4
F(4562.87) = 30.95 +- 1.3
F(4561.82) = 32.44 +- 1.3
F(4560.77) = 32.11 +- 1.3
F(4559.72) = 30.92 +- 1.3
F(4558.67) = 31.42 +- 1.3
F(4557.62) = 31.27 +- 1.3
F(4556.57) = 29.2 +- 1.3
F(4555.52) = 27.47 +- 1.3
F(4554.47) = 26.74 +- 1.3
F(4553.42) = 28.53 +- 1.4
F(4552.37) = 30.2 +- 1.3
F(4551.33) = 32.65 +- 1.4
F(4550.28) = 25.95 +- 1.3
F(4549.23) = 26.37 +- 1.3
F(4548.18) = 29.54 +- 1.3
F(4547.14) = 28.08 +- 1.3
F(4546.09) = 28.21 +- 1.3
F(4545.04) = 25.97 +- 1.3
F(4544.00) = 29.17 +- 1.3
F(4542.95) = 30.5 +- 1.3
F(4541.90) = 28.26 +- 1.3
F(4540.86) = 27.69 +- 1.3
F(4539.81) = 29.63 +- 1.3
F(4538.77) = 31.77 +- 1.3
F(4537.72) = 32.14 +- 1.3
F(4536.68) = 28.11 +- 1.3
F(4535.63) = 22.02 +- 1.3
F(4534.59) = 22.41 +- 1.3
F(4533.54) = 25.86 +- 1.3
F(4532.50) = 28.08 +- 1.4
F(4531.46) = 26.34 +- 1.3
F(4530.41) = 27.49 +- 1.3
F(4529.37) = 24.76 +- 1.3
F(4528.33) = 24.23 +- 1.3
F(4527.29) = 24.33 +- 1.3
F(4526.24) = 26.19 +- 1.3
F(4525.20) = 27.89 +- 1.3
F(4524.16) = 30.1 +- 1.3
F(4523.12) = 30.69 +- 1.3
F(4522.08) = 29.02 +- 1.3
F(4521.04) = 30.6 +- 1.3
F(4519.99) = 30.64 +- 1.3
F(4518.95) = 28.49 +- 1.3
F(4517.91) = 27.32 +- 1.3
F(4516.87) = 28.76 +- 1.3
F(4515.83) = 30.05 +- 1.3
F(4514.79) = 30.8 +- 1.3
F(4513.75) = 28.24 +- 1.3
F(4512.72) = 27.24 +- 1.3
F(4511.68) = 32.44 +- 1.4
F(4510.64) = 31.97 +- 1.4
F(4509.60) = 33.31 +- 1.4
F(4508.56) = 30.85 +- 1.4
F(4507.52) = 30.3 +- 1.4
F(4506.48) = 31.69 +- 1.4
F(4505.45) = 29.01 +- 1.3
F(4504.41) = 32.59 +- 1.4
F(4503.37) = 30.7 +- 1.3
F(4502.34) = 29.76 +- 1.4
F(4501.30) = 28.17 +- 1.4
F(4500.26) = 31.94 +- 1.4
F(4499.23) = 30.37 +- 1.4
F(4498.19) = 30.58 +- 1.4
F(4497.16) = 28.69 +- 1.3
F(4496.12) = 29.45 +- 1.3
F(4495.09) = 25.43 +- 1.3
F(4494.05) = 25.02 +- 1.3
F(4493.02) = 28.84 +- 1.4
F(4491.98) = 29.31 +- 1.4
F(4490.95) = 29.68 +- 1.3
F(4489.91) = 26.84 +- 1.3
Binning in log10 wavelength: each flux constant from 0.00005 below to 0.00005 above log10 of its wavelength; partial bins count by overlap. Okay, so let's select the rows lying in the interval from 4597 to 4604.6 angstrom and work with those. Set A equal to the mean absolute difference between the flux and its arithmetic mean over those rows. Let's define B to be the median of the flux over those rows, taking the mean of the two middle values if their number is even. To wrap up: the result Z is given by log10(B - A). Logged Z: 1.470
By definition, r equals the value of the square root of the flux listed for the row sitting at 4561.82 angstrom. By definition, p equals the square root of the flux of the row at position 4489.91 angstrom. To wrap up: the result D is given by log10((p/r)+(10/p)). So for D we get 0.453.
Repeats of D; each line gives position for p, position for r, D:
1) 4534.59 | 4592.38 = 0.474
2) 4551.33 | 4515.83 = 0.446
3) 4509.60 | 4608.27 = 0.442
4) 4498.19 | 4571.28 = 0.458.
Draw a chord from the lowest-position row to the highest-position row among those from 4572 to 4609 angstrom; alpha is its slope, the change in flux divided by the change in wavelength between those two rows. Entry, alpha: 0.06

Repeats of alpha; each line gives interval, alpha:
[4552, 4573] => -0.07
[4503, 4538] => 0.04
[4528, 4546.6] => 0.22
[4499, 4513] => -0.23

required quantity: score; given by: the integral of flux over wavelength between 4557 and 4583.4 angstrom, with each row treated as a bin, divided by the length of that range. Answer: 30.3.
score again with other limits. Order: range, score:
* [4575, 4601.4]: 29.6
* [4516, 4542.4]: 27.7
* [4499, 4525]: 30.2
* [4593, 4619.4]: 30.3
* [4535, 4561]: 28.9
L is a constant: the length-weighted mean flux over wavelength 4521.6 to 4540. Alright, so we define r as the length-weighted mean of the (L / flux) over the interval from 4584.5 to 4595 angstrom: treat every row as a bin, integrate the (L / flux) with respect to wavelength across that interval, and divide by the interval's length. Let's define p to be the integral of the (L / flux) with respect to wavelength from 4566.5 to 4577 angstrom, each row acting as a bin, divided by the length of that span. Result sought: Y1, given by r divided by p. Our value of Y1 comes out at 1.03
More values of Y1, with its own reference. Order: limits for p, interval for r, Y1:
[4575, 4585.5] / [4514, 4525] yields 0.99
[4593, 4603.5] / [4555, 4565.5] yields 0.96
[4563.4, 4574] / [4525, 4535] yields 1.18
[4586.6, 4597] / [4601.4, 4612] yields 0.96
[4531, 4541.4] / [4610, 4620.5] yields 0.89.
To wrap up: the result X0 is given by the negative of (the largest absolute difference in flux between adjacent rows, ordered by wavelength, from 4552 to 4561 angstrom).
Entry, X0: -2.1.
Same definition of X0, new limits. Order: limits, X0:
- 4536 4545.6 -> -4.0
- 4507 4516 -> -5.2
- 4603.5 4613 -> -4.5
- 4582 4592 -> -3.8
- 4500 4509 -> -3.8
